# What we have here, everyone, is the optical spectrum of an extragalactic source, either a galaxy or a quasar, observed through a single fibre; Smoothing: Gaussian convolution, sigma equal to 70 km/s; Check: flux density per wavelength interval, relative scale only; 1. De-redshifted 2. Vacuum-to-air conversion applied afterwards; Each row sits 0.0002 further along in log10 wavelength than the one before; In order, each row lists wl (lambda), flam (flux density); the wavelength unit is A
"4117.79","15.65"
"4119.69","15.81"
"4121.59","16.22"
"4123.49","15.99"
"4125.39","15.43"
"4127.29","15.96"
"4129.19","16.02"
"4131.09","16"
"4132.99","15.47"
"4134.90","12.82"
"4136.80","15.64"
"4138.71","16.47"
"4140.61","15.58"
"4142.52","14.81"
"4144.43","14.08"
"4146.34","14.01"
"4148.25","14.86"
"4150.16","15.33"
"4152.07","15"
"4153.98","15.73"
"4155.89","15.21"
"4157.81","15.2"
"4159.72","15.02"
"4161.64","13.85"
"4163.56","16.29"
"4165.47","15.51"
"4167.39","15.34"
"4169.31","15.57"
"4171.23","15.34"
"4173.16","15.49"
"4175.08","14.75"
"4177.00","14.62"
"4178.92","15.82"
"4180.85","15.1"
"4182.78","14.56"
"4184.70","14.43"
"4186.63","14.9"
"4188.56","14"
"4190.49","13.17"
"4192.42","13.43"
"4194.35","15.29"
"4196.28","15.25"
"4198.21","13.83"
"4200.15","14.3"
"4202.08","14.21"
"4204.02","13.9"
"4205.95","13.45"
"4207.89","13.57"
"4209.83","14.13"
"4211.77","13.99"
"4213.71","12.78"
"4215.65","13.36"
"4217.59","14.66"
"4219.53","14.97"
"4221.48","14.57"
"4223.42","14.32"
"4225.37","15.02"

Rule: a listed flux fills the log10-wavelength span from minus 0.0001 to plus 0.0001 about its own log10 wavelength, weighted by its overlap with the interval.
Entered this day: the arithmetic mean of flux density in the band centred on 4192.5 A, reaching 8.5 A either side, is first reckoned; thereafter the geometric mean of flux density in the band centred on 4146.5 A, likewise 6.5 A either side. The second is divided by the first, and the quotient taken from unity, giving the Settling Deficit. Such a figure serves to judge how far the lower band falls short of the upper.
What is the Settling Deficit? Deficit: -0.036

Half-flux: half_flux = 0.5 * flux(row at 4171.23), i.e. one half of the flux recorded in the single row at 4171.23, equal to 7.7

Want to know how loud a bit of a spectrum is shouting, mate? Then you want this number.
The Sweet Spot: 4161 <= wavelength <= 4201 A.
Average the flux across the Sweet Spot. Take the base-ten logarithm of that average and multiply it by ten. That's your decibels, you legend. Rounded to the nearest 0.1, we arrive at 11.7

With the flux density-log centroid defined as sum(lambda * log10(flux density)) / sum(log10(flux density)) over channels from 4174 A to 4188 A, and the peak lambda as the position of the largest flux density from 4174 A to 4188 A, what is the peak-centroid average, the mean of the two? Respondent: 4179.9 A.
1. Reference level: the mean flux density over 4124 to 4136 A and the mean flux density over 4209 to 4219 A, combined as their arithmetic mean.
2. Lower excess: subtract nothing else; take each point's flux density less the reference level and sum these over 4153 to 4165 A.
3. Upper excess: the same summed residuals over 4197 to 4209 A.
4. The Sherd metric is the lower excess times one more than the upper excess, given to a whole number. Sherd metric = -12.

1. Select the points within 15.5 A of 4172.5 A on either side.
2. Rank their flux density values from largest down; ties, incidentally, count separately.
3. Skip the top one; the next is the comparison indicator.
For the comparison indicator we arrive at 15.82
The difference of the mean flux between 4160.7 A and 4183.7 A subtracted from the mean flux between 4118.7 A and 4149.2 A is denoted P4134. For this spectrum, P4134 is 0.1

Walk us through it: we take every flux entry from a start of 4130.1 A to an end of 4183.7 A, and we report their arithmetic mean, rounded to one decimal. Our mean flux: 15.1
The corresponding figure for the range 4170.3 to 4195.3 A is 14.7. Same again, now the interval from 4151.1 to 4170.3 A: 15.3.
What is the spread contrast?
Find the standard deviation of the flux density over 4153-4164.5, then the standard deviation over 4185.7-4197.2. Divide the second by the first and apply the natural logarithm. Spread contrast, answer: 0.1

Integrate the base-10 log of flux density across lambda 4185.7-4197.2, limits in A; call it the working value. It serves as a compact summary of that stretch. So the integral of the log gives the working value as 13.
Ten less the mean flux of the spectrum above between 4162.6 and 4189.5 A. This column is -5.12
